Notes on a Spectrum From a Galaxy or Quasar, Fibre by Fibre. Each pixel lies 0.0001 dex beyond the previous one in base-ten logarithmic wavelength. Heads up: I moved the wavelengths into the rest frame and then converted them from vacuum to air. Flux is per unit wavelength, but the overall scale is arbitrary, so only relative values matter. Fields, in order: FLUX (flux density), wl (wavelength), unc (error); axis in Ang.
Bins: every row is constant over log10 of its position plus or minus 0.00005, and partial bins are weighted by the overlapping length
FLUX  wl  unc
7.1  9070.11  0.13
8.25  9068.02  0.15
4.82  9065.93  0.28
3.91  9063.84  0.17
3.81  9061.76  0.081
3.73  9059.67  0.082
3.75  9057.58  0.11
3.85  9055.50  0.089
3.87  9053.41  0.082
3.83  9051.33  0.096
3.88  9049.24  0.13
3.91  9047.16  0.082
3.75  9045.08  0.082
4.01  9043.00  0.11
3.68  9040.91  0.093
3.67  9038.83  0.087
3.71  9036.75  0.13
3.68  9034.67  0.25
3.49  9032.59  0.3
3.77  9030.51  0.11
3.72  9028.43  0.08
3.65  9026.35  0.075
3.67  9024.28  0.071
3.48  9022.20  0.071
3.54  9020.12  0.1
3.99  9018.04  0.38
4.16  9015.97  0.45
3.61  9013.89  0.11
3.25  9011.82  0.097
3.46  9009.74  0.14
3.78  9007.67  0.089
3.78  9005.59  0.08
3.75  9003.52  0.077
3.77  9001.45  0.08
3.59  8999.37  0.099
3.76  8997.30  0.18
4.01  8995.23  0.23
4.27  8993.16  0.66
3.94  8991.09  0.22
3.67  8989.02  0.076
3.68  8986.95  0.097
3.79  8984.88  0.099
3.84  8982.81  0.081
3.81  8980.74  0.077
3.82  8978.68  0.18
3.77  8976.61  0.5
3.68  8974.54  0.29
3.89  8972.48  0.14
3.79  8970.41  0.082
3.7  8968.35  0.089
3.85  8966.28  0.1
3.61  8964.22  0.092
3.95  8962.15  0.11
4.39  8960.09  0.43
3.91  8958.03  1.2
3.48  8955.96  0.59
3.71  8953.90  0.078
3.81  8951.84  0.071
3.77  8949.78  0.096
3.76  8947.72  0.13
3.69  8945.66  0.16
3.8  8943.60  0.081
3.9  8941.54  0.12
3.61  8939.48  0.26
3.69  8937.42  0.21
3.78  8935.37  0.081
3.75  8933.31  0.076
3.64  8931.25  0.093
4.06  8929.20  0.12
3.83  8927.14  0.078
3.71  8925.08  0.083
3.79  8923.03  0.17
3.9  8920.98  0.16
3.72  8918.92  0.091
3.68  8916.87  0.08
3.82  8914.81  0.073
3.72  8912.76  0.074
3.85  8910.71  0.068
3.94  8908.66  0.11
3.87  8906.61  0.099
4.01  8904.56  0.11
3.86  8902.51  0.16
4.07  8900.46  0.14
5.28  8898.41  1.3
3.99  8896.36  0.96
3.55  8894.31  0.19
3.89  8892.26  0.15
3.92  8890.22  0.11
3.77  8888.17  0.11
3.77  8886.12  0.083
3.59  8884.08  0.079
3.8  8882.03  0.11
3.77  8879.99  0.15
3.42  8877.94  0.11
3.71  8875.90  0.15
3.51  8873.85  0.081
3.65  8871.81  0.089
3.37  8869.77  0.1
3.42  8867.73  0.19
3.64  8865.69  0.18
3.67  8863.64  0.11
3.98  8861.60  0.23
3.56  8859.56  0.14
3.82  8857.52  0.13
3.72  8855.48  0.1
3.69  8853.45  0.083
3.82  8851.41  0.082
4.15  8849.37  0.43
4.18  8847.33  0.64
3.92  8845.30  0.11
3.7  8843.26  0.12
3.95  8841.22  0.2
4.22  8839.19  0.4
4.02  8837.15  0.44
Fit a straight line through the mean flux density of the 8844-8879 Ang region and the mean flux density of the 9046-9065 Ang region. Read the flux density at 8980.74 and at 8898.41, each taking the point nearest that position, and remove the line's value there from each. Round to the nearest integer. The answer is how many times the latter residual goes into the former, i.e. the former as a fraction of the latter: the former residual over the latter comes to 0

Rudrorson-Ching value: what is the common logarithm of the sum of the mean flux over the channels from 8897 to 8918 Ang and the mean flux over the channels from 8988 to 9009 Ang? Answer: 0.894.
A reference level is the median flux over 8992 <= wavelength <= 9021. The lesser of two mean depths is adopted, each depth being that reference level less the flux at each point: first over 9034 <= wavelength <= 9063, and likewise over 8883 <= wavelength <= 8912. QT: -0.19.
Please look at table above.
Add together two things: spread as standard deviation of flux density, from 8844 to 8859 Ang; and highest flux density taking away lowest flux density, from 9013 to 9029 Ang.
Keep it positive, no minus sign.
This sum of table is 0.9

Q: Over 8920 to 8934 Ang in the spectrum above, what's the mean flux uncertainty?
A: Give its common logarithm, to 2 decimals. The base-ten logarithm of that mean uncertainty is -0.95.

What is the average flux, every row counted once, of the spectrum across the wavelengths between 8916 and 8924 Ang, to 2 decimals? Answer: 3.77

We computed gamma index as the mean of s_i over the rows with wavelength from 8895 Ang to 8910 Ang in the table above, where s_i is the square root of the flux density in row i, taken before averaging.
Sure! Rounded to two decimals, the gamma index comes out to 2.03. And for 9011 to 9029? 1.92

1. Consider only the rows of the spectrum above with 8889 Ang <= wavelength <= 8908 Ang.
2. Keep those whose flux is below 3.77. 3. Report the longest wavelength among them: 8894.31 Ang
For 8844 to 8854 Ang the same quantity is 8853.45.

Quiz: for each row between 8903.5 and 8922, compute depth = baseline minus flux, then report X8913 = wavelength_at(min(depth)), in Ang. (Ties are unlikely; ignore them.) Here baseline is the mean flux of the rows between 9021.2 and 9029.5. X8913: 8904.56 Ang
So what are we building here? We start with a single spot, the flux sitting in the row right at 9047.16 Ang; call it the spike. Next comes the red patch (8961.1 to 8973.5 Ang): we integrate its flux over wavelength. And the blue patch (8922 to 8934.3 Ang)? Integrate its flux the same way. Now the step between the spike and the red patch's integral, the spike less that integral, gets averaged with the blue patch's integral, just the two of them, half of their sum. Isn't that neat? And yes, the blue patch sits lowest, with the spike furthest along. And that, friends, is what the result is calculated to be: 1.8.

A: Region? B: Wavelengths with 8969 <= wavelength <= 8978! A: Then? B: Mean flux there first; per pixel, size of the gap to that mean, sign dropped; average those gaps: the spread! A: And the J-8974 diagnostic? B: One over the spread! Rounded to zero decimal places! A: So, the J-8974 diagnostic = 17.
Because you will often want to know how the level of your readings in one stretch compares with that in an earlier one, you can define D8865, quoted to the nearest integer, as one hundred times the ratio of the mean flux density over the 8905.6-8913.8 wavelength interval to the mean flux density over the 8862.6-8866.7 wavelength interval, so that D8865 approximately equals 105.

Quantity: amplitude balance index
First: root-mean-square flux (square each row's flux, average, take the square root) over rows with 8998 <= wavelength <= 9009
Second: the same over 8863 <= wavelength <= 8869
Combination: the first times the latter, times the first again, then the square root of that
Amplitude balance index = 7.06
